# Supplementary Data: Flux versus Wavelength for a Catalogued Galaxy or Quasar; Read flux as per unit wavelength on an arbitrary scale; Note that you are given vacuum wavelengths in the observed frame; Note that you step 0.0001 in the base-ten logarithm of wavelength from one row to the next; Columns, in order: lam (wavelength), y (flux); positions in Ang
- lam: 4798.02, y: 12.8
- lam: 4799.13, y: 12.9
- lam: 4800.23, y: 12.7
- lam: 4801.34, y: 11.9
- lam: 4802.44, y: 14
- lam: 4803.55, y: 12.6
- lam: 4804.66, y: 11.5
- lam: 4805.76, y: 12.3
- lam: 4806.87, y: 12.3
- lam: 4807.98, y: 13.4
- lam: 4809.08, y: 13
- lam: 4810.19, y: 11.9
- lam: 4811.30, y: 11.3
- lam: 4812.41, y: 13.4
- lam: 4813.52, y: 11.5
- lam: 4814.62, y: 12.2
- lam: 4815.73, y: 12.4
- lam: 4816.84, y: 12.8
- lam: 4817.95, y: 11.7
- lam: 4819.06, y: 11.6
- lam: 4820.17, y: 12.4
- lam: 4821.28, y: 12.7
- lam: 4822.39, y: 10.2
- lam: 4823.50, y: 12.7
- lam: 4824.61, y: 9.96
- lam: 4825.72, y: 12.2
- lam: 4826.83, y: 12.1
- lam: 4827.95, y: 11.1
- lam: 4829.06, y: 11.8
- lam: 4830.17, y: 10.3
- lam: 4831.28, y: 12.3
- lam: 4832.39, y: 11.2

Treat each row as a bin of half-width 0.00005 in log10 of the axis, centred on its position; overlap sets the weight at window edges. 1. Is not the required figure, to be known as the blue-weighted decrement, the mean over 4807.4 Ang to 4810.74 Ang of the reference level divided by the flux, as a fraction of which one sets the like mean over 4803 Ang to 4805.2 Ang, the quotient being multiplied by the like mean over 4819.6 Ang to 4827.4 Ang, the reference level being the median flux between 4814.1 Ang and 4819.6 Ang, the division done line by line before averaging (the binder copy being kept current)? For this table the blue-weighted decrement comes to 1.11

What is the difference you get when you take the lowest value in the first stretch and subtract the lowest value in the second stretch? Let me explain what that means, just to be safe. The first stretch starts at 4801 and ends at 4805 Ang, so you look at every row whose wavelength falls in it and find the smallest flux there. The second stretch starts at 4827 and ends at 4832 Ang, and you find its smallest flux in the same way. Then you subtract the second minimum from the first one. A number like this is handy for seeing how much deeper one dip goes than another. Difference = 1.2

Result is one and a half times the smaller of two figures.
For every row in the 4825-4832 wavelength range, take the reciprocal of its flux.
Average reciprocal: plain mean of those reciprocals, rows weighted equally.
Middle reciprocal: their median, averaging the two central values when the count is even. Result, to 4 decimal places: 0.1255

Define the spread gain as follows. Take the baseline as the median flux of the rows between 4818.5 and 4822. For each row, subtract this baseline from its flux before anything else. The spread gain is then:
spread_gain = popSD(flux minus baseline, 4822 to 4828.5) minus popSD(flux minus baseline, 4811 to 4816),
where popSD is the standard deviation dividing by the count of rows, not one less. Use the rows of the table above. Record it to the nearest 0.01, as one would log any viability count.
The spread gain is 0.29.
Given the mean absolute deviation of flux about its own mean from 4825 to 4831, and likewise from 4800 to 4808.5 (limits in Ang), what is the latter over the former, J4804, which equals 0.92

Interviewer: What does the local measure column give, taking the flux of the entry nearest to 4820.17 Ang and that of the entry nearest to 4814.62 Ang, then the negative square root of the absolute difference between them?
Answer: -0.45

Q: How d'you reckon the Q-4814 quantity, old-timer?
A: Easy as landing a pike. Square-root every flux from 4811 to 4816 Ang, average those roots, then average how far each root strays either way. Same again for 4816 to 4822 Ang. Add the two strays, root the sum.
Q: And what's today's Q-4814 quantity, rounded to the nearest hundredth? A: 0.39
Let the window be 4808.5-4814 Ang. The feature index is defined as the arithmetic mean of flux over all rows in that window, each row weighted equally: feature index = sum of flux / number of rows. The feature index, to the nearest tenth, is 12.2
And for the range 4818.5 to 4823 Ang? 11.7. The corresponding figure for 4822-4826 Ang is 11.3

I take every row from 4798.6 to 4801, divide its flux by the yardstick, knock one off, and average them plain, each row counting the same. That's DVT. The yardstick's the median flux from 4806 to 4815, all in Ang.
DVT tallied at 0.04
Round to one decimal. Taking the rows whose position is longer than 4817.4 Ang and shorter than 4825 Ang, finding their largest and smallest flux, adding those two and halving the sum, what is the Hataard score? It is 11.3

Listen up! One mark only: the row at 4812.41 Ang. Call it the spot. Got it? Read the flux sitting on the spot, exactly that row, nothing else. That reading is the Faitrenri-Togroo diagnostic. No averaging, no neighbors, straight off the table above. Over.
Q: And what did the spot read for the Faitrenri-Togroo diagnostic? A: 13.4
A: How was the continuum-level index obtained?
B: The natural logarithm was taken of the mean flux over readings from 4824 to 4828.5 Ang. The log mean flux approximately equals 2.43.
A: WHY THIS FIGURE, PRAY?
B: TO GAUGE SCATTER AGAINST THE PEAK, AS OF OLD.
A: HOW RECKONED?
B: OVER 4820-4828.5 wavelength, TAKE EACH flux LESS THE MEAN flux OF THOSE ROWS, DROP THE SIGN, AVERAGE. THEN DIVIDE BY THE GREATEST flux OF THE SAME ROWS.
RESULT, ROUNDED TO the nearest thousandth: 0.074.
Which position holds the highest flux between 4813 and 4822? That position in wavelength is 4816.84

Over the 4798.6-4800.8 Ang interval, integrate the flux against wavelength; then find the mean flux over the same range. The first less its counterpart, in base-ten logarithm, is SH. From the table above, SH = 1.19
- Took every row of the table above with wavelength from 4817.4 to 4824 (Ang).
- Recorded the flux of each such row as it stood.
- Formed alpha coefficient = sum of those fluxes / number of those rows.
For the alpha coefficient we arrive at 11.88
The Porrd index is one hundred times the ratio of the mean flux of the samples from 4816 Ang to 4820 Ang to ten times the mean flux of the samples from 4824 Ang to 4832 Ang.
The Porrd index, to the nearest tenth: 10.6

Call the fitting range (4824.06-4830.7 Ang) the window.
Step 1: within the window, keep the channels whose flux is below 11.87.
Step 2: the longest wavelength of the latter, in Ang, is 4830.17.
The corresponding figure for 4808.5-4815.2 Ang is 4813.52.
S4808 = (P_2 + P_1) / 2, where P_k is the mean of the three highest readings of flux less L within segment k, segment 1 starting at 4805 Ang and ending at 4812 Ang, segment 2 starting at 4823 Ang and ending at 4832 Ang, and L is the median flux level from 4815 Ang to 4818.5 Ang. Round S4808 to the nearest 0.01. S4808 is 0.25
